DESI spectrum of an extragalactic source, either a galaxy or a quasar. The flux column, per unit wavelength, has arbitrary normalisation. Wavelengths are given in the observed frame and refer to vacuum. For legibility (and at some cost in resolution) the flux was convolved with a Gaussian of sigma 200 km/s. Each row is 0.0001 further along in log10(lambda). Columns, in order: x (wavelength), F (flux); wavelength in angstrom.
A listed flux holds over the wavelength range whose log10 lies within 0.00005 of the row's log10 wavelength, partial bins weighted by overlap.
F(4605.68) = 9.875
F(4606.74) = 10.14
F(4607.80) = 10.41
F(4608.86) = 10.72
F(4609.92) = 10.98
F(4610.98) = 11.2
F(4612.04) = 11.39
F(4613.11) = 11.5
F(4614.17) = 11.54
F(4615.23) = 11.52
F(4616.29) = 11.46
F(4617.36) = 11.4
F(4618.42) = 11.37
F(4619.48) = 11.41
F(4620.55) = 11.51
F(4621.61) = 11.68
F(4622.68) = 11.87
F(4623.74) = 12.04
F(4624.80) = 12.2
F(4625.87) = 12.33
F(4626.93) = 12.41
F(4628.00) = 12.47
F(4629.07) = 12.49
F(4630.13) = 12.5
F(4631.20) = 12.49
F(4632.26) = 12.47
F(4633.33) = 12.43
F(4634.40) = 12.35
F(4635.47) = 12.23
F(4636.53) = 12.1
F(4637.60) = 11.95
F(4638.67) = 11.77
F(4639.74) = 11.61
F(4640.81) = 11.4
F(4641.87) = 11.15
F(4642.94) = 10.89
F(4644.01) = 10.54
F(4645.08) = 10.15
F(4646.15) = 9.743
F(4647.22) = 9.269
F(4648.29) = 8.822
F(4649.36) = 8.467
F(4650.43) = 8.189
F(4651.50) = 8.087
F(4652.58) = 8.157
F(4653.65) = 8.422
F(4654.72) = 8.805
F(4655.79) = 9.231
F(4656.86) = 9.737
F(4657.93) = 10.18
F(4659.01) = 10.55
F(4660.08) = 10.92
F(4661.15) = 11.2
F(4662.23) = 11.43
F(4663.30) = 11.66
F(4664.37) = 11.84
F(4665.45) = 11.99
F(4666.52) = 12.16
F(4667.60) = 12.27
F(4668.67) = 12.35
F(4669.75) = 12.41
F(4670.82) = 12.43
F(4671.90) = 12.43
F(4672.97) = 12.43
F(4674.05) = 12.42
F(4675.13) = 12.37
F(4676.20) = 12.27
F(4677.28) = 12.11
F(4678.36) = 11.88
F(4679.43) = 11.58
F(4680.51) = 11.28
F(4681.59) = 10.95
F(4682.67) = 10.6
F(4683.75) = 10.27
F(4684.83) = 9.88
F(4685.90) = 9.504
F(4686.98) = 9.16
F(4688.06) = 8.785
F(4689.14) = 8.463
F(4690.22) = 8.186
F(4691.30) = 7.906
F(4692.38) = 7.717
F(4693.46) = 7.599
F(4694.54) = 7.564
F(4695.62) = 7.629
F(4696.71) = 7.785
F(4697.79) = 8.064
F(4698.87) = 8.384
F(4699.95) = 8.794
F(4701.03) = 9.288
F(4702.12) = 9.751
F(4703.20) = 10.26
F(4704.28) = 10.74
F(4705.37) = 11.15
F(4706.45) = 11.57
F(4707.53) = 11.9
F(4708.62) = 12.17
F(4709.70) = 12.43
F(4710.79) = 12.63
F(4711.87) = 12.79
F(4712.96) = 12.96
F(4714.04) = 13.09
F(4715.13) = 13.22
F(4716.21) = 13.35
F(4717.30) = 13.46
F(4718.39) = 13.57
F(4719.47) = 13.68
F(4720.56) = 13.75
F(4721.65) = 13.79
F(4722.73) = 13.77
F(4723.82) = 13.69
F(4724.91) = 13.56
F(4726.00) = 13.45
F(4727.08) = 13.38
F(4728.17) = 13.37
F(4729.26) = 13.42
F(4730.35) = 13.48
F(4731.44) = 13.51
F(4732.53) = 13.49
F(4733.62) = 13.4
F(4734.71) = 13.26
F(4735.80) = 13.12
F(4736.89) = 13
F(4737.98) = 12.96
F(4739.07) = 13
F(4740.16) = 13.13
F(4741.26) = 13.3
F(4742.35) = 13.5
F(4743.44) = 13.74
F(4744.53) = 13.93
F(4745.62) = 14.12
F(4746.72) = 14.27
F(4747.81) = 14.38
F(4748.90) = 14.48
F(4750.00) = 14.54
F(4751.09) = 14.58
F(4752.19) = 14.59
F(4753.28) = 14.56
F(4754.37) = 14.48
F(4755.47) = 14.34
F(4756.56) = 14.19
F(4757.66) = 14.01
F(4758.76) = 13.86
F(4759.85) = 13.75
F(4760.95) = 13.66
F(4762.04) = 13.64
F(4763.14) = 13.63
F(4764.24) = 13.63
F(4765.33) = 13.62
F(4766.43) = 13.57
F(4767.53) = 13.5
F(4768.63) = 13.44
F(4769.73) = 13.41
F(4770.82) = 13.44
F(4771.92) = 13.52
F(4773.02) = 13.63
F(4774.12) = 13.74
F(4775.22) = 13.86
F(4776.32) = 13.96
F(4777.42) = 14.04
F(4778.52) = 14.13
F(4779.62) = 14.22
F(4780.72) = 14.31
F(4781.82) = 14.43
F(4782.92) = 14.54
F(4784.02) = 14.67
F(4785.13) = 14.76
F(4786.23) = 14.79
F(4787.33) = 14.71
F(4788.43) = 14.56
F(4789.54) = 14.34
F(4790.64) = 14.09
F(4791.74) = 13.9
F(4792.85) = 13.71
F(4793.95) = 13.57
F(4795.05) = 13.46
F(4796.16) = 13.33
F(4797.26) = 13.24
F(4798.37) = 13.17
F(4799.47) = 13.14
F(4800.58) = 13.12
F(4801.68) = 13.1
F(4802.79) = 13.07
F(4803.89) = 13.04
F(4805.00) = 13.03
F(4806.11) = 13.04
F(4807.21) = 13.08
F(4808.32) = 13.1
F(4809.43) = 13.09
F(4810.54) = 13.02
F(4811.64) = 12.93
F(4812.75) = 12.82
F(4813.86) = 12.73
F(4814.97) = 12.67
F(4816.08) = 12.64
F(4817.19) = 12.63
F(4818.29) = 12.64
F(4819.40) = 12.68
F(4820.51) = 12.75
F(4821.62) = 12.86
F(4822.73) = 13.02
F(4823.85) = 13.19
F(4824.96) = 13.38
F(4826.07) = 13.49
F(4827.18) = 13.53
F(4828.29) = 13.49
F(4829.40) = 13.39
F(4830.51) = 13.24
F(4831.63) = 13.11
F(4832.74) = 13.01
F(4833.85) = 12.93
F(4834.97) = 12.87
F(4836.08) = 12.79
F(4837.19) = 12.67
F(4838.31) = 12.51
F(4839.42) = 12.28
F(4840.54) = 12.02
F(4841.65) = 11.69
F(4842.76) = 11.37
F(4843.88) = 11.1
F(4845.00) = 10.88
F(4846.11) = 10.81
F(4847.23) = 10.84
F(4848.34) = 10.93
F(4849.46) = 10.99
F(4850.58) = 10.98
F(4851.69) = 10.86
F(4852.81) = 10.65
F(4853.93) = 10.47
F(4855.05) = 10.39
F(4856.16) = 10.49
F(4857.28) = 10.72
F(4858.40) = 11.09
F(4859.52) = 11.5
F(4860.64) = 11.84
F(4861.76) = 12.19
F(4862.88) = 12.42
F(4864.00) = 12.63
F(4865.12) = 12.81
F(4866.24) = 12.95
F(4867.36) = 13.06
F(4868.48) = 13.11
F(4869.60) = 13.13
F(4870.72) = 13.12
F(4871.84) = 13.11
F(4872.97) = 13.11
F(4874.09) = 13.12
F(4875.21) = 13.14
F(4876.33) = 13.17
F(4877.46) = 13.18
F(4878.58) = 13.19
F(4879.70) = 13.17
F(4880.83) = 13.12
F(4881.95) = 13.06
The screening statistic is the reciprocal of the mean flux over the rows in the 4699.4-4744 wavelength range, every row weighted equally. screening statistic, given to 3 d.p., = 0.079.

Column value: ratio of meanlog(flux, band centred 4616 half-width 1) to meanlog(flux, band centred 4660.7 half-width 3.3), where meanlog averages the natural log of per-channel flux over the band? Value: 1.02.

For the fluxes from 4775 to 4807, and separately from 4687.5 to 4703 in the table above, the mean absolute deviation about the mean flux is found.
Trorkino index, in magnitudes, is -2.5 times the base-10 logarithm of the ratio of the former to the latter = 0.0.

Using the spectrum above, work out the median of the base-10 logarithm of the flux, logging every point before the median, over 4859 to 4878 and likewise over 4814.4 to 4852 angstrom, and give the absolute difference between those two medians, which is 0.015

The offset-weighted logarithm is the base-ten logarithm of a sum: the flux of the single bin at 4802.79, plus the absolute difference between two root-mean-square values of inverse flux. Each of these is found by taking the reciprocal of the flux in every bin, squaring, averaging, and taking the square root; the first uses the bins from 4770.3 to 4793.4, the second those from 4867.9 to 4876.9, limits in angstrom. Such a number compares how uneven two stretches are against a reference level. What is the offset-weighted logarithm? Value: 1.12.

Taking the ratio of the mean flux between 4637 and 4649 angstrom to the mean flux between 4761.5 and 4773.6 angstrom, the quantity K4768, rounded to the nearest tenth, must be 0.8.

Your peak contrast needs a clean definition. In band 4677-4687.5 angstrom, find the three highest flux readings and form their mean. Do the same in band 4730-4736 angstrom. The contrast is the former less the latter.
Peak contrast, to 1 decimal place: -1.6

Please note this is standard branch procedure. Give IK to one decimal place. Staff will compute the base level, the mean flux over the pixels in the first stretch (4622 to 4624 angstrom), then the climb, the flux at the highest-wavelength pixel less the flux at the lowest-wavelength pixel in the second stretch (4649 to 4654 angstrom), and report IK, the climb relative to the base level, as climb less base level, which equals -12.0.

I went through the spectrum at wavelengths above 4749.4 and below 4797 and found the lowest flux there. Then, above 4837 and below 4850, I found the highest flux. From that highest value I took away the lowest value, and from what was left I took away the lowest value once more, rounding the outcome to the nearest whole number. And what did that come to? -14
